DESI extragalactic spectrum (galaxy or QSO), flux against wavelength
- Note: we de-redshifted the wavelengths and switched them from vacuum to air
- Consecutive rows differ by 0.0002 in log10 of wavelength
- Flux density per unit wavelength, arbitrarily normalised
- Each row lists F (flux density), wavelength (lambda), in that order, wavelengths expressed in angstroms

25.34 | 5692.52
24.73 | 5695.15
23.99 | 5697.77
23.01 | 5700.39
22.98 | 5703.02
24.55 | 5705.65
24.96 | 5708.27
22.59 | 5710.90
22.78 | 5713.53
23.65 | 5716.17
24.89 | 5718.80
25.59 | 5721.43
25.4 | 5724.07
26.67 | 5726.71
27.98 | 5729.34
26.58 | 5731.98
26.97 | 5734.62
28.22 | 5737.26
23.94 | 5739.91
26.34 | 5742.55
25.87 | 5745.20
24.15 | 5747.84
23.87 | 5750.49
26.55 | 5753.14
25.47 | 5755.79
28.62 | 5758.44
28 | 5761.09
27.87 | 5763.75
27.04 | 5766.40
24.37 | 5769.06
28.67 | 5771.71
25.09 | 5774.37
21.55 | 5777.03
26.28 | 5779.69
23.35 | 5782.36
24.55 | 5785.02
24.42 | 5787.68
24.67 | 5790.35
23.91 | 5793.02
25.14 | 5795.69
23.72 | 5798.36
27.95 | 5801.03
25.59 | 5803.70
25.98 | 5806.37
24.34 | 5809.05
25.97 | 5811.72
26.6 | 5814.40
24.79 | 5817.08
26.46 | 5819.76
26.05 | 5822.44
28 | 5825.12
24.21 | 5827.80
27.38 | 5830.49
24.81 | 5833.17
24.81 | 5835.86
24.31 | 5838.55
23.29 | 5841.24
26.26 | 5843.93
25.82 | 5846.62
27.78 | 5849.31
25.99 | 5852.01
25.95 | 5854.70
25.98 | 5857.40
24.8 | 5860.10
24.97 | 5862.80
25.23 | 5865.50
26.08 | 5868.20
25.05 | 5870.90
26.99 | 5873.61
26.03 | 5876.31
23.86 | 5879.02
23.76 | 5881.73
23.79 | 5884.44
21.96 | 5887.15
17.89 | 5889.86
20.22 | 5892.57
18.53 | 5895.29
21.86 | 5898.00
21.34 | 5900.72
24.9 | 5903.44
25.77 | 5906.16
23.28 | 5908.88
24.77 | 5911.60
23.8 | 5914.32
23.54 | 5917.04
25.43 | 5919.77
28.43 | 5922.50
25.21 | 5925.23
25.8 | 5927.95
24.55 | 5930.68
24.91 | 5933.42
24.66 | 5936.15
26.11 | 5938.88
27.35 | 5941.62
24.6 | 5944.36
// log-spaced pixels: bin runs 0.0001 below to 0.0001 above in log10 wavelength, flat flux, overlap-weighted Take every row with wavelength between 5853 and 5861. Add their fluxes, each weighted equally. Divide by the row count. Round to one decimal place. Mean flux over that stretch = 25.6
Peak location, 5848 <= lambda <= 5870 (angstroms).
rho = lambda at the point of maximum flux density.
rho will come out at 5849.31 angstroms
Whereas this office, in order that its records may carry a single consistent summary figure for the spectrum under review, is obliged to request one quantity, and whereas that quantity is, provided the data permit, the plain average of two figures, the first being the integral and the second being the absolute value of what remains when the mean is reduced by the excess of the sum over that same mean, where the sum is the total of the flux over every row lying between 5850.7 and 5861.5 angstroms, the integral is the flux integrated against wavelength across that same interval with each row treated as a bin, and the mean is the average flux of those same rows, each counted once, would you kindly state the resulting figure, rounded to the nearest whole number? 164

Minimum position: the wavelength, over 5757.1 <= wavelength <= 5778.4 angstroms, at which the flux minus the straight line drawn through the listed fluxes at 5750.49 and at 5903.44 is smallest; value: 5777.03 angstroms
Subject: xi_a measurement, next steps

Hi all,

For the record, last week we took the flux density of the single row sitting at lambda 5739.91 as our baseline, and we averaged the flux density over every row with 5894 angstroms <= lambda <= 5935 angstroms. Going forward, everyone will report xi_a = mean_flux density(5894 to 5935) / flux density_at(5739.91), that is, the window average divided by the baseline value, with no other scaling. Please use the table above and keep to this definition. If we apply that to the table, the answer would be 1.01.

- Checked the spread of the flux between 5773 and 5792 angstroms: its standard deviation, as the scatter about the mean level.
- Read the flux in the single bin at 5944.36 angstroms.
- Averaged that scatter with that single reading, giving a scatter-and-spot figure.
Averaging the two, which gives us 13.0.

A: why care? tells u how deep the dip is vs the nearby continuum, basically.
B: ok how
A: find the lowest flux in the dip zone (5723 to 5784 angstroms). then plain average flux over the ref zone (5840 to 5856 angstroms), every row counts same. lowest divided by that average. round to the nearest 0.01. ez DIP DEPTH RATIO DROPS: 0.83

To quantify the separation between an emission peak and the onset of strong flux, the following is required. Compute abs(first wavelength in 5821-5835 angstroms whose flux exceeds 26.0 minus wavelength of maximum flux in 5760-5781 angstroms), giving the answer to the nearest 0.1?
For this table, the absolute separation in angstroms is 50.7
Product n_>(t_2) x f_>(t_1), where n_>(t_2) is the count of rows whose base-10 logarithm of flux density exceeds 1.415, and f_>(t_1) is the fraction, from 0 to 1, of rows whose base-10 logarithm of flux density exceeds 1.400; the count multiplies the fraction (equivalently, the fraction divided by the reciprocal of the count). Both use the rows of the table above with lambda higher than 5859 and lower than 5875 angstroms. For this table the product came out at 1.0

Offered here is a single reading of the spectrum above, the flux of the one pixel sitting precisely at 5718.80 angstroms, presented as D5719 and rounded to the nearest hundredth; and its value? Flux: 24.89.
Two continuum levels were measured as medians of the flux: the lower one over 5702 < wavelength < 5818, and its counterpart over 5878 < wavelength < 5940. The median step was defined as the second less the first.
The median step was -1.4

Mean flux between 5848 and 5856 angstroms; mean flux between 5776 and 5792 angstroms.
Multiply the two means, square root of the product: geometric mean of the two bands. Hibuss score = 25.3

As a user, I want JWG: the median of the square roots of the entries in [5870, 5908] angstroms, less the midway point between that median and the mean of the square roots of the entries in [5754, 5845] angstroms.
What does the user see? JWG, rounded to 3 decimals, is -0.089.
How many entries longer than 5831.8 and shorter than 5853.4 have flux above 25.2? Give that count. 4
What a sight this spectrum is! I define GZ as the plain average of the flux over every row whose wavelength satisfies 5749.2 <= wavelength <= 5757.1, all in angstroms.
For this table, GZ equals 25.3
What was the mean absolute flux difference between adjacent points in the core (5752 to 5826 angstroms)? 1.8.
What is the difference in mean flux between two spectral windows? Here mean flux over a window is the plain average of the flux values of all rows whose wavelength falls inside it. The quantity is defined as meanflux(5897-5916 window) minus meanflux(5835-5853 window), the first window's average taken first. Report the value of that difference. -1.8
